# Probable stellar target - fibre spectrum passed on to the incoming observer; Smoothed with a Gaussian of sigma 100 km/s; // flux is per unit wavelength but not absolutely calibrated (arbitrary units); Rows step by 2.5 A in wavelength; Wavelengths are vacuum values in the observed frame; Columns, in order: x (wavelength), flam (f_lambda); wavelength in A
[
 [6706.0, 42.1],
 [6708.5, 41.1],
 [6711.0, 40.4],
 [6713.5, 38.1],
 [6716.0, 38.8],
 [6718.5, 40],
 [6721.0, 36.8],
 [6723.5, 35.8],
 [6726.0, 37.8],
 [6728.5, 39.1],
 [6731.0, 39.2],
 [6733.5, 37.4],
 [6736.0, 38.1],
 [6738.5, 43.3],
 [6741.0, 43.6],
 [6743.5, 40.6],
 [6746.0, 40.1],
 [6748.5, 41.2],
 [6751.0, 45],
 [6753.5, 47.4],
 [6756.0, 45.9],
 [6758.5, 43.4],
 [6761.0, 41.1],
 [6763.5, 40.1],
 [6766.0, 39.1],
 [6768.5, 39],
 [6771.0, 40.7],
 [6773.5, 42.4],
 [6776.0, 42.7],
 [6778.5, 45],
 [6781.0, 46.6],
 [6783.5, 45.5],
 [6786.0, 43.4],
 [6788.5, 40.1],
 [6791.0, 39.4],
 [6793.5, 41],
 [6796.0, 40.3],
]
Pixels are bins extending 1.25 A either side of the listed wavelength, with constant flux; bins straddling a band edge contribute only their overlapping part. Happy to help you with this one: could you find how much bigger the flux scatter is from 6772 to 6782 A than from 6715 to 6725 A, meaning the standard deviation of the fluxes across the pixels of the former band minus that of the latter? 0.1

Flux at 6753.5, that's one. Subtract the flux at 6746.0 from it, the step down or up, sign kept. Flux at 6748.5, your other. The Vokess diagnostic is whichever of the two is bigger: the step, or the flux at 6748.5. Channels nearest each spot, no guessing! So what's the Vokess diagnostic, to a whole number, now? 41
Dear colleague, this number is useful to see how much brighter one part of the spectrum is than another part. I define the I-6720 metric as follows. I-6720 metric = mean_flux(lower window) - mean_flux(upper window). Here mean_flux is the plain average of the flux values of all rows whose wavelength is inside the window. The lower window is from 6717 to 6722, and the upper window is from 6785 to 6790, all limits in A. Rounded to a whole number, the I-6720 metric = -3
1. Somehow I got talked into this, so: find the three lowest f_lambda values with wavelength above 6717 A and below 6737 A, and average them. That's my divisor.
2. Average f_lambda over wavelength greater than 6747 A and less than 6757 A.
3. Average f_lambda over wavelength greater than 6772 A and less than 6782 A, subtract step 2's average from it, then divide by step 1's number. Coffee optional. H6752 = -0.019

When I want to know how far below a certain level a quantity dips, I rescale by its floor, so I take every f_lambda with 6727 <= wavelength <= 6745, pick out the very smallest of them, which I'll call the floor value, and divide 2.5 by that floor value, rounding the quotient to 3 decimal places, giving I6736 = 0.067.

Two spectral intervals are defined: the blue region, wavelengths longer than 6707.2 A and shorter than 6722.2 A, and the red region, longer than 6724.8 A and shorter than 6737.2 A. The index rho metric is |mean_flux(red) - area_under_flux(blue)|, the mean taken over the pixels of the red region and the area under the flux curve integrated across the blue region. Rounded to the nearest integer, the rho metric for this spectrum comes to 550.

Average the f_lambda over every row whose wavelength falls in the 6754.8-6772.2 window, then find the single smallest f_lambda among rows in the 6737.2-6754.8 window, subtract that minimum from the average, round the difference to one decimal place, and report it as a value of 1.2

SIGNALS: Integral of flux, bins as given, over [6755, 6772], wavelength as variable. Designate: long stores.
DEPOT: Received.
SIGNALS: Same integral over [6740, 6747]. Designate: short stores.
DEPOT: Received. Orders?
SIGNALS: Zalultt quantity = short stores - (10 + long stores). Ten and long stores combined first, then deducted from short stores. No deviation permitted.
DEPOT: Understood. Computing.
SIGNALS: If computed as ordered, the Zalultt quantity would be -422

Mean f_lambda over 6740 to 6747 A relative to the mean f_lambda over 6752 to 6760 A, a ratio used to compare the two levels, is 0.91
